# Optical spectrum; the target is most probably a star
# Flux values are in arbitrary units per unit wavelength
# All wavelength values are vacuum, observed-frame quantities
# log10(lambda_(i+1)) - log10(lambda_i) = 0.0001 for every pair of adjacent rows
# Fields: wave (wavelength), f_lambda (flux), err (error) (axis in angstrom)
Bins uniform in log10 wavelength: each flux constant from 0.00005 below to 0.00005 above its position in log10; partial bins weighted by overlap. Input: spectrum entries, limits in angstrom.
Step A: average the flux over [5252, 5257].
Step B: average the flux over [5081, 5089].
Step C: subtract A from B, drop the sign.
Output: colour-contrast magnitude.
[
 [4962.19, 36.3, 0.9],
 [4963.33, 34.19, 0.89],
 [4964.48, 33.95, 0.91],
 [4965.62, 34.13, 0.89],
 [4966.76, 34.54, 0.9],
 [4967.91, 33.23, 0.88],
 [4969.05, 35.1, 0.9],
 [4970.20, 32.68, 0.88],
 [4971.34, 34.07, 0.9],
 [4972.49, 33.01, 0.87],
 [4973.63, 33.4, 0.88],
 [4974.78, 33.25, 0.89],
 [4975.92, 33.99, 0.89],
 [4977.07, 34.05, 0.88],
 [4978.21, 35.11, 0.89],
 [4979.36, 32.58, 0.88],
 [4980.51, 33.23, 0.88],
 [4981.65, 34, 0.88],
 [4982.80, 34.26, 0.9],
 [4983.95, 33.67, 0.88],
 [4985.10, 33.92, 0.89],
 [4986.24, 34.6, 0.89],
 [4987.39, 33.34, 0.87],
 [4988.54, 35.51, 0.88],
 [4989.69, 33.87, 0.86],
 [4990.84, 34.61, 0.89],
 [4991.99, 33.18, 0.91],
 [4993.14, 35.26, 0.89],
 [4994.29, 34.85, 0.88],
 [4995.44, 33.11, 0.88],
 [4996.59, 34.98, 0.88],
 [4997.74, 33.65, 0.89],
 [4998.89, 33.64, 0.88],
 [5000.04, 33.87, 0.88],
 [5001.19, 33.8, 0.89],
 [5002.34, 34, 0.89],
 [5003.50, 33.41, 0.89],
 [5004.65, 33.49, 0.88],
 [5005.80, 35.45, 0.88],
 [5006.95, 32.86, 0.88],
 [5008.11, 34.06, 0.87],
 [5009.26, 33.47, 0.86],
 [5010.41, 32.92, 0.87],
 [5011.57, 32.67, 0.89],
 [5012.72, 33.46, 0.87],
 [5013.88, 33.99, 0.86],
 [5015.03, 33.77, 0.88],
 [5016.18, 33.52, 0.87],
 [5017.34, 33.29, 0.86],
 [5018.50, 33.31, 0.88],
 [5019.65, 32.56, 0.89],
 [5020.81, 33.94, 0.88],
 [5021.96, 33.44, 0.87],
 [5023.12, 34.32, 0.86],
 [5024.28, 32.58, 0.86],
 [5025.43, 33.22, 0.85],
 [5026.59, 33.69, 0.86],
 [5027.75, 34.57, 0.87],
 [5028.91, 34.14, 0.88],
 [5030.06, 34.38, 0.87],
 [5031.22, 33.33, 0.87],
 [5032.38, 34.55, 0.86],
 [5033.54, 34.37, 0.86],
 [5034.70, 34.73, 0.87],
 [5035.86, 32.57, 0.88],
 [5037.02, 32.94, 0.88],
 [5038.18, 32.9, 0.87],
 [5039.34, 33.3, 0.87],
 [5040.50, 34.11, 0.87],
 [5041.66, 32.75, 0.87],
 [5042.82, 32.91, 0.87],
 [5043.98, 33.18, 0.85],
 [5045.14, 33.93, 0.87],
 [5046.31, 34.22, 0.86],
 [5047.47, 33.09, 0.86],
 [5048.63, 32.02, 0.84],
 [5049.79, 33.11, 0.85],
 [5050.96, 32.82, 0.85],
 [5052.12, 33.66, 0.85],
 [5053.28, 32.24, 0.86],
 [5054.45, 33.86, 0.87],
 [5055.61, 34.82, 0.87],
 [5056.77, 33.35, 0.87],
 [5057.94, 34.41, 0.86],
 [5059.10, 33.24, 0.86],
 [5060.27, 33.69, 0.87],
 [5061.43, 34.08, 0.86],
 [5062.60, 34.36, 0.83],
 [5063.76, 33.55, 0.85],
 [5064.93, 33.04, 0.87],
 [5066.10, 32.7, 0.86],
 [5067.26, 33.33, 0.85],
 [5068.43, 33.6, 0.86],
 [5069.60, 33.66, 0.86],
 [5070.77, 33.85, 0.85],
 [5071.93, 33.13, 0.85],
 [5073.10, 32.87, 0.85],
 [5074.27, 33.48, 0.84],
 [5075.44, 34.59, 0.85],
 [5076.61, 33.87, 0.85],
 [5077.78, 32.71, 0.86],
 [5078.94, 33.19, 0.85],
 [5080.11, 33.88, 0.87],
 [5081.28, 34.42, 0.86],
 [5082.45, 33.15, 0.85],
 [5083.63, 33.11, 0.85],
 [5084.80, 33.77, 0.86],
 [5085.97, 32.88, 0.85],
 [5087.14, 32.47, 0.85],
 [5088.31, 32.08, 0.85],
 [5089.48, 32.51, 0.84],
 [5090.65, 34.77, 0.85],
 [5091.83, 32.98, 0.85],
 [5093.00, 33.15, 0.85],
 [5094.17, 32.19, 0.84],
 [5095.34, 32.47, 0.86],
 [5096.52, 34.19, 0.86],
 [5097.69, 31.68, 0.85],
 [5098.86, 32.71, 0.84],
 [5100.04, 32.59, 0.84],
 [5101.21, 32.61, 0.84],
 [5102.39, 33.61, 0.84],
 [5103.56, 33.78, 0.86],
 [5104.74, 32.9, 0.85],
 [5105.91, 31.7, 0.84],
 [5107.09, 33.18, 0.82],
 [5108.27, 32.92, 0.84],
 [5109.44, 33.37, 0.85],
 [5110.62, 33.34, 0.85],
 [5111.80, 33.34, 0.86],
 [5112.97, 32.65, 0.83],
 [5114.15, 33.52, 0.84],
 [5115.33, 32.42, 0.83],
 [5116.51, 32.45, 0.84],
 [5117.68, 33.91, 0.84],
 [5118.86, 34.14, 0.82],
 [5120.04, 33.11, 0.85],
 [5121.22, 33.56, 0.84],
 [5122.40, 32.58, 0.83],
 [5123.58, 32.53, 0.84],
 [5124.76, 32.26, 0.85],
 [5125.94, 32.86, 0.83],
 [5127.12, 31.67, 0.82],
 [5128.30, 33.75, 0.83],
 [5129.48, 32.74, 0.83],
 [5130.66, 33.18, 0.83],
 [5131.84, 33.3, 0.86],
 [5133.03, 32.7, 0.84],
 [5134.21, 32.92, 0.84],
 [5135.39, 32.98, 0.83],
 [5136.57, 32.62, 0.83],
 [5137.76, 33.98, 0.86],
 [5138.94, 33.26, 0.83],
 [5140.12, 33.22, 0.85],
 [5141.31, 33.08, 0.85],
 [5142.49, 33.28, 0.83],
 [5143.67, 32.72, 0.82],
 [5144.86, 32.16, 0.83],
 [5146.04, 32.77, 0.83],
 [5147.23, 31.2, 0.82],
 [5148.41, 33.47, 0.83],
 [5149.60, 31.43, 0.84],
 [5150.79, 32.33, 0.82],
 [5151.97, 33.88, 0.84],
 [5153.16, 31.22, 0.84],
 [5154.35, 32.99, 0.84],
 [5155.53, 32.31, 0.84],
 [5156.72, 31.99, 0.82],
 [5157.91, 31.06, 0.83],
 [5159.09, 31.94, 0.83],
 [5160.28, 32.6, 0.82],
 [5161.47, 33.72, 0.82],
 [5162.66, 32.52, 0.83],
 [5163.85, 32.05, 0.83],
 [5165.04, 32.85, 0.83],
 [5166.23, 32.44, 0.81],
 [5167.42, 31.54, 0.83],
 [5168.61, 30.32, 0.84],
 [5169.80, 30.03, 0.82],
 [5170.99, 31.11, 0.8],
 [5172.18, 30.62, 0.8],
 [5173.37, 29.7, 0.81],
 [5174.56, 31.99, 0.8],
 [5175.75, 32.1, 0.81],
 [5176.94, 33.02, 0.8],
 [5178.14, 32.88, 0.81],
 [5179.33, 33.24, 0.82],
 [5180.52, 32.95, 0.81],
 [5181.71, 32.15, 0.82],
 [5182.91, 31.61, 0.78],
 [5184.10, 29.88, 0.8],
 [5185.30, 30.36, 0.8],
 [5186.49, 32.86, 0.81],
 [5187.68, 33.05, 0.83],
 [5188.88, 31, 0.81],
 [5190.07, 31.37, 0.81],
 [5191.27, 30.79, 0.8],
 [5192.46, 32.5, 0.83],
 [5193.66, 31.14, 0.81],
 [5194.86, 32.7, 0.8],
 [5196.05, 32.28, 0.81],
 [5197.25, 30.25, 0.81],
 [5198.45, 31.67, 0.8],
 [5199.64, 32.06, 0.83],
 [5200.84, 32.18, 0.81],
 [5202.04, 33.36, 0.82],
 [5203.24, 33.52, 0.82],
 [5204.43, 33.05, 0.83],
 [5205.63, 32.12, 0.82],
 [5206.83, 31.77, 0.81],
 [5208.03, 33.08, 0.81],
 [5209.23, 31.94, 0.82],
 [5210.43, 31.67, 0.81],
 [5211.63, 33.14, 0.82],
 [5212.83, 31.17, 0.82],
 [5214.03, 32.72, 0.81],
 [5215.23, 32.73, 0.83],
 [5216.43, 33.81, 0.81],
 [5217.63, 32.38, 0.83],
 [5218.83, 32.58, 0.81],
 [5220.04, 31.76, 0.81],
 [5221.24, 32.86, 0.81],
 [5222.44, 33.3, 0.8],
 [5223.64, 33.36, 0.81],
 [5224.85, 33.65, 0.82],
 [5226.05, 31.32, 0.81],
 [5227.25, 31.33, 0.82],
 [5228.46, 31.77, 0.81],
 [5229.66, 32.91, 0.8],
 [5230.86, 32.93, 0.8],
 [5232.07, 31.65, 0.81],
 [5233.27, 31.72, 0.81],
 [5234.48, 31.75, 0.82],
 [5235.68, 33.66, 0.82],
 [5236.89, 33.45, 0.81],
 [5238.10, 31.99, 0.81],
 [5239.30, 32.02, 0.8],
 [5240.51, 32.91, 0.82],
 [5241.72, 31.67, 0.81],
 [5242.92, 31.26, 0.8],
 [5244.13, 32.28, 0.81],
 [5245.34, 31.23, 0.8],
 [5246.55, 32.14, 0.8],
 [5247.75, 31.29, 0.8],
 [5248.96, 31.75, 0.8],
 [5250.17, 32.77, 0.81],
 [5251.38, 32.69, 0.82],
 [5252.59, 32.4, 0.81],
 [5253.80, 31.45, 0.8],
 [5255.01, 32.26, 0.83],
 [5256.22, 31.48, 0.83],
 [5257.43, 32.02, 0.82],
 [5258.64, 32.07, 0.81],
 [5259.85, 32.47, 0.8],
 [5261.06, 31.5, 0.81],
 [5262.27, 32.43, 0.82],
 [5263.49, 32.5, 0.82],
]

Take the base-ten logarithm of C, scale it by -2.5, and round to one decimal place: -0.2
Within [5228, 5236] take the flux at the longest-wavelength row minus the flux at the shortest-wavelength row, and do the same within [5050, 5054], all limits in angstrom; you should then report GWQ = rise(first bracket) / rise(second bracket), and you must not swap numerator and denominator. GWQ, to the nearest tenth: -3.3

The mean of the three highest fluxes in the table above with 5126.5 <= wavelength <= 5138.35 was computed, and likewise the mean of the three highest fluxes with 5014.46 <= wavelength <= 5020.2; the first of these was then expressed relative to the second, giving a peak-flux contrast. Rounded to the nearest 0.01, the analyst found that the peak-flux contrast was 1.00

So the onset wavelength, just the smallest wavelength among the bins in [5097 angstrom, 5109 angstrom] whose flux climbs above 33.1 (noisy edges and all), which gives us 5102.39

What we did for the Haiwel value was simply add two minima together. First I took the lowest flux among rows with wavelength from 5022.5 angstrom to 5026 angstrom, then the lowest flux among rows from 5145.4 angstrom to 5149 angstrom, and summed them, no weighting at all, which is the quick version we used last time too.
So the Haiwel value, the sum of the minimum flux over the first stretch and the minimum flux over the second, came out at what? 63.8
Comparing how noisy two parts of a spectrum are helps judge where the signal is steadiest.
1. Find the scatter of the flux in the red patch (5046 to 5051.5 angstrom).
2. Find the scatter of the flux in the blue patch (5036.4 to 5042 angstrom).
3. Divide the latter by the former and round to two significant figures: 0.69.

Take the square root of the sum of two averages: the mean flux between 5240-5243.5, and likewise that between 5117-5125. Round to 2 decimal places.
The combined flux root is 8.07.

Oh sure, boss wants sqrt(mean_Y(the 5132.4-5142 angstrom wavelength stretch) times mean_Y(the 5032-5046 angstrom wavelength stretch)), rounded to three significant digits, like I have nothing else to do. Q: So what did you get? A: 33.3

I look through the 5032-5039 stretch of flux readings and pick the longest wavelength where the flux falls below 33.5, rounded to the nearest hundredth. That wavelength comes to 5038.18 angstrom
